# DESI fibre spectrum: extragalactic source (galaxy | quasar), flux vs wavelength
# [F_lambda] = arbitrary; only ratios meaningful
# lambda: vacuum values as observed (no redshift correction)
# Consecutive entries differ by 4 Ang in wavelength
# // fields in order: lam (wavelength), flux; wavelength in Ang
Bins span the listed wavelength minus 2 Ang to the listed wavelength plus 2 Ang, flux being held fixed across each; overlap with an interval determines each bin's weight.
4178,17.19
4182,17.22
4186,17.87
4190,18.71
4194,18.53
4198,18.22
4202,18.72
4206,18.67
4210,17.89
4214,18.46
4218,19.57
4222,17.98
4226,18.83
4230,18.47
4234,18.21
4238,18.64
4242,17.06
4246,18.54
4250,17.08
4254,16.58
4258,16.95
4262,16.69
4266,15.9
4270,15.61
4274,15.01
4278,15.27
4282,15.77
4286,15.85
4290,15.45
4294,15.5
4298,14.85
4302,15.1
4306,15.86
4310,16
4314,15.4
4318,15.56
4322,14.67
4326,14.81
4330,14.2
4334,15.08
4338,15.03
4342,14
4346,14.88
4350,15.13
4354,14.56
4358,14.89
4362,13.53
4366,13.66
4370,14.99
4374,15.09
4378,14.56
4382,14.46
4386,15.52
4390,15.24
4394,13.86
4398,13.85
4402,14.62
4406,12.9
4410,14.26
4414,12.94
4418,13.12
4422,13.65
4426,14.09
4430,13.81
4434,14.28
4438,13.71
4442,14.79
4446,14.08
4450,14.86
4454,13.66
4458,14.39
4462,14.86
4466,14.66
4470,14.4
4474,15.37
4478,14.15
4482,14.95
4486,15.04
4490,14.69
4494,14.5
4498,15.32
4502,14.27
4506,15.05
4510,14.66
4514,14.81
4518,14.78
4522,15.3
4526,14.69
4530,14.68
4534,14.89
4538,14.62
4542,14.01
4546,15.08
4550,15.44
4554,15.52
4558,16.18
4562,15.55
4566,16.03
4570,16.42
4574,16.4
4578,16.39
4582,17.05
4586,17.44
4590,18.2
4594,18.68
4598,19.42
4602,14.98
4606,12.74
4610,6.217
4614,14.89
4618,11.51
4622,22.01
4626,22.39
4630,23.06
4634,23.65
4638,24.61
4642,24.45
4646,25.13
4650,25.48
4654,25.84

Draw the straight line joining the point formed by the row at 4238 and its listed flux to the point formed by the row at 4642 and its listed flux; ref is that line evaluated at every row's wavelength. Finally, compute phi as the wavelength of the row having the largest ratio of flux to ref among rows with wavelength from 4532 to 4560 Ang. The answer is 4558 Ang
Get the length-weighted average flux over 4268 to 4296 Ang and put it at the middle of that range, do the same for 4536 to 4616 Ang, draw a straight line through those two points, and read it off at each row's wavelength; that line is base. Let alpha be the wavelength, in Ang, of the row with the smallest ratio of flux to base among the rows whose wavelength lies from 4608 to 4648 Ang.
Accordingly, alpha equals 4610 Ang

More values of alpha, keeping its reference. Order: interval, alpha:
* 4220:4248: 4242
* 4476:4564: 4542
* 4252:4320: 4298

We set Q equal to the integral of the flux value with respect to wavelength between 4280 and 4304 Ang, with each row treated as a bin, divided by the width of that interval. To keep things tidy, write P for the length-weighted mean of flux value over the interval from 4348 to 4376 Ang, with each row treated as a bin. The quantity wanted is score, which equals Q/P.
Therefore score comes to 1.06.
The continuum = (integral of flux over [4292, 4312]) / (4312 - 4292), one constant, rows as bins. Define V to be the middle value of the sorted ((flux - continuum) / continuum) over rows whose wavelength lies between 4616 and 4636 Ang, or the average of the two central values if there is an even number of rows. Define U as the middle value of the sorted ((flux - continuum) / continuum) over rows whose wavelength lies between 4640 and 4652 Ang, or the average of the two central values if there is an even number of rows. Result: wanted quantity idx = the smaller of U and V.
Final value 0.45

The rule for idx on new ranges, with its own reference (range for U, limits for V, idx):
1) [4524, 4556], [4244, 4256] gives -0.04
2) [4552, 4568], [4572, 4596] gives 0.02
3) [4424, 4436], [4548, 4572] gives -0.09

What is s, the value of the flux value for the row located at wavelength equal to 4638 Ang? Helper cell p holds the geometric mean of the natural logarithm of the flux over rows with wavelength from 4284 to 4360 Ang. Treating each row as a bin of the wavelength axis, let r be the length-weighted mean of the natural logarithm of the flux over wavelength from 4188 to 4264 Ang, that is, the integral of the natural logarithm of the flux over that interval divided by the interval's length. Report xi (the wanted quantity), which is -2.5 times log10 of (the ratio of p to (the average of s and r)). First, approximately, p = 2.71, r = 2.895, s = 24.61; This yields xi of 1.76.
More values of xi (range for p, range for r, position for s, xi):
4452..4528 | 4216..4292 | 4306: 1.35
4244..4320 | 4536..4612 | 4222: 1.43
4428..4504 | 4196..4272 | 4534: 1.30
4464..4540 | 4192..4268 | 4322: 1.28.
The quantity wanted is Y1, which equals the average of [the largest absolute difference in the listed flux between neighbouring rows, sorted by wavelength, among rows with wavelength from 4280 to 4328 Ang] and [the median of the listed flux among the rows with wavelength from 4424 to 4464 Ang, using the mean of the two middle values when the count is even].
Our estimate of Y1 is 7.5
